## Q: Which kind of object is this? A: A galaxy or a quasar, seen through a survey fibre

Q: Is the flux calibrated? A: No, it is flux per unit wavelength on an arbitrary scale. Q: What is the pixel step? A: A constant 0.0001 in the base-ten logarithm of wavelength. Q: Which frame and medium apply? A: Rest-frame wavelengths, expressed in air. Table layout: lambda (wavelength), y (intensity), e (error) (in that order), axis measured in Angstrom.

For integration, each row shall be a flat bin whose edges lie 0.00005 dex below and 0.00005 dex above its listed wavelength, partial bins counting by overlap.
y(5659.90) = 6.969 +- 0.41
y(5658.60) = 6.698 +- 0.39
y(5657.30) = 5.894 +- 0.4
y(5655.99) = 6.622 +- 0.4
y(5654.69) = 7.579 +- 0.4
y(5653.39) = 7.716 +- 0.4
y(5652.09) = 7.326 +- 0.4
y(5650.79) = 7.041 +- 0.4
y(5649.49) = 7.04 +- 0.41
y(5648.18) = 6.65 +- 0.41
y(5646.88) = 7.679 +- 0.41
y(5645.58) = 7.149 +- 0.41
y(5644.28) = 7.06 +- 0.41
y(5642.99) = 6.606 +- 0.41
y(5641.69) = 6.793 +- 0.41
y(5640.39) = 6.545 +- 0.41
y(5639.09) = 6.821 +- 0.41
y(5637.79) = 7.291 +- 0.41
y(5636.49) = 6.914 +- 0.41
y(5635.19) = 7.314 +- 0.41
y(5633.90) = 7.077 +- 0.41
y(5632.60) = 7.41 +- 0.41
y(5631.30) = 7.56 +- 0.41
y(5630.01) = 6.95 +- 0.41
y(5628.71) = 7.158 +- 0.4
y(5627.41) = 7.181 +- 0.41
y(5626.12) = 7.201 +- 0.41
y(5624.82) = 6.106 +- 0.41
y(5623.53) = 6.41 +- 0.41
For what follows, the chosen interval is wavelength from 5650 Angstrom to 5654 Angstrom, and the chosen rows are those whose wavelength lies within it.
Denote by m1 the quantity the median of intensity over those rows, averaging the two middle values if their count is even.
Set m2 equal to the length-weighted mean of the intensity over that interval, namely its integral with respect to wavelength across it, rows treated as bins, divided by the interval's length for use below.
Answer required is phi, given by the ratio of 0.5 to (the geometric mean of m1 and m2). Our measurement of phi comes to 0.0681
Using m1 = 7.33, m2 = 7.35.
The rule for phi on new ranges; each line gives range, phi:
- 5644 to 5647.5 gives 0.0691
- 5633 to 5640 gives 0.0707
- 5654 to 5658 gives 0.0750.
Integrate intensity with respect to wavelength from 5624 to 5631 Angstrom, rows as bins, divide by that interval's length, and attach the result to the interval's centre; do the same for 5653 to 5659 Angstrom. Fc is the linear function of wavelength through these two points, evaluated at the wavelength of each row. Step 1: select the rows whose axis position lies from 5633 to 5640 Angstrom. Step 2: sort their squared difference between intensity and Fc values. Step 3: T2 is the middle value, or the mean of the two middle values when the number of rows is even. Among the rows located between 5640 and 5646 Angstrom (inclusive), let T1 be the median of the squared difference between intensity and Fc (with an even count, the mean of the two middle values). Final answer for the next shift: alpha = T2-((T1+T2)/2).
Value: -0.02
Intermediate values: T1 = 0.06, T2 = 0.02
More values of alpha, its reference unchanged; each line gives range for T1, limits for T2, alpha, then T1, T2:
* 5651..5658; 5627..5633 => -0.22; 0.49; 0.06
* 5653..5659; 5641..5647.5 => -0.22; 0.49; 0.06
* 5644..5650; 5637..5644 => 0.02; 0.06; 0.09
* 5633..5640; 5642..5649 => 0.02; 0.02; 0.06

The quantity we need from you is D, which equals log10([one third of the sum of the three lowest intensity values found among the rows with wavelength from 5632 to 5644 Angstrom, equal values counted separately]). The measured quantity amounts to 0.823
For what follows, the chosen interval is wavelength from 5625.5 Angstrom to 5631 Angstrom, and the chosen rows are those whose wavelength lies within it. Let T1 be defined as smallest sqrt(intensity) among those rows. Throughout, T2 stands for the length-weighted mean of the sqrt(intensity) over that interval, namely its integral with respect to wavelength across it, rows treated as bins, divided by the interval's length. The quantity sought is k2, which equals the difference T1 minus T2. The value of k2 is -0.040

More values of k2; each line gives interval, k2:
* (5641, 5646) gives -0.058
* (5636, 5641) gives -0.064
